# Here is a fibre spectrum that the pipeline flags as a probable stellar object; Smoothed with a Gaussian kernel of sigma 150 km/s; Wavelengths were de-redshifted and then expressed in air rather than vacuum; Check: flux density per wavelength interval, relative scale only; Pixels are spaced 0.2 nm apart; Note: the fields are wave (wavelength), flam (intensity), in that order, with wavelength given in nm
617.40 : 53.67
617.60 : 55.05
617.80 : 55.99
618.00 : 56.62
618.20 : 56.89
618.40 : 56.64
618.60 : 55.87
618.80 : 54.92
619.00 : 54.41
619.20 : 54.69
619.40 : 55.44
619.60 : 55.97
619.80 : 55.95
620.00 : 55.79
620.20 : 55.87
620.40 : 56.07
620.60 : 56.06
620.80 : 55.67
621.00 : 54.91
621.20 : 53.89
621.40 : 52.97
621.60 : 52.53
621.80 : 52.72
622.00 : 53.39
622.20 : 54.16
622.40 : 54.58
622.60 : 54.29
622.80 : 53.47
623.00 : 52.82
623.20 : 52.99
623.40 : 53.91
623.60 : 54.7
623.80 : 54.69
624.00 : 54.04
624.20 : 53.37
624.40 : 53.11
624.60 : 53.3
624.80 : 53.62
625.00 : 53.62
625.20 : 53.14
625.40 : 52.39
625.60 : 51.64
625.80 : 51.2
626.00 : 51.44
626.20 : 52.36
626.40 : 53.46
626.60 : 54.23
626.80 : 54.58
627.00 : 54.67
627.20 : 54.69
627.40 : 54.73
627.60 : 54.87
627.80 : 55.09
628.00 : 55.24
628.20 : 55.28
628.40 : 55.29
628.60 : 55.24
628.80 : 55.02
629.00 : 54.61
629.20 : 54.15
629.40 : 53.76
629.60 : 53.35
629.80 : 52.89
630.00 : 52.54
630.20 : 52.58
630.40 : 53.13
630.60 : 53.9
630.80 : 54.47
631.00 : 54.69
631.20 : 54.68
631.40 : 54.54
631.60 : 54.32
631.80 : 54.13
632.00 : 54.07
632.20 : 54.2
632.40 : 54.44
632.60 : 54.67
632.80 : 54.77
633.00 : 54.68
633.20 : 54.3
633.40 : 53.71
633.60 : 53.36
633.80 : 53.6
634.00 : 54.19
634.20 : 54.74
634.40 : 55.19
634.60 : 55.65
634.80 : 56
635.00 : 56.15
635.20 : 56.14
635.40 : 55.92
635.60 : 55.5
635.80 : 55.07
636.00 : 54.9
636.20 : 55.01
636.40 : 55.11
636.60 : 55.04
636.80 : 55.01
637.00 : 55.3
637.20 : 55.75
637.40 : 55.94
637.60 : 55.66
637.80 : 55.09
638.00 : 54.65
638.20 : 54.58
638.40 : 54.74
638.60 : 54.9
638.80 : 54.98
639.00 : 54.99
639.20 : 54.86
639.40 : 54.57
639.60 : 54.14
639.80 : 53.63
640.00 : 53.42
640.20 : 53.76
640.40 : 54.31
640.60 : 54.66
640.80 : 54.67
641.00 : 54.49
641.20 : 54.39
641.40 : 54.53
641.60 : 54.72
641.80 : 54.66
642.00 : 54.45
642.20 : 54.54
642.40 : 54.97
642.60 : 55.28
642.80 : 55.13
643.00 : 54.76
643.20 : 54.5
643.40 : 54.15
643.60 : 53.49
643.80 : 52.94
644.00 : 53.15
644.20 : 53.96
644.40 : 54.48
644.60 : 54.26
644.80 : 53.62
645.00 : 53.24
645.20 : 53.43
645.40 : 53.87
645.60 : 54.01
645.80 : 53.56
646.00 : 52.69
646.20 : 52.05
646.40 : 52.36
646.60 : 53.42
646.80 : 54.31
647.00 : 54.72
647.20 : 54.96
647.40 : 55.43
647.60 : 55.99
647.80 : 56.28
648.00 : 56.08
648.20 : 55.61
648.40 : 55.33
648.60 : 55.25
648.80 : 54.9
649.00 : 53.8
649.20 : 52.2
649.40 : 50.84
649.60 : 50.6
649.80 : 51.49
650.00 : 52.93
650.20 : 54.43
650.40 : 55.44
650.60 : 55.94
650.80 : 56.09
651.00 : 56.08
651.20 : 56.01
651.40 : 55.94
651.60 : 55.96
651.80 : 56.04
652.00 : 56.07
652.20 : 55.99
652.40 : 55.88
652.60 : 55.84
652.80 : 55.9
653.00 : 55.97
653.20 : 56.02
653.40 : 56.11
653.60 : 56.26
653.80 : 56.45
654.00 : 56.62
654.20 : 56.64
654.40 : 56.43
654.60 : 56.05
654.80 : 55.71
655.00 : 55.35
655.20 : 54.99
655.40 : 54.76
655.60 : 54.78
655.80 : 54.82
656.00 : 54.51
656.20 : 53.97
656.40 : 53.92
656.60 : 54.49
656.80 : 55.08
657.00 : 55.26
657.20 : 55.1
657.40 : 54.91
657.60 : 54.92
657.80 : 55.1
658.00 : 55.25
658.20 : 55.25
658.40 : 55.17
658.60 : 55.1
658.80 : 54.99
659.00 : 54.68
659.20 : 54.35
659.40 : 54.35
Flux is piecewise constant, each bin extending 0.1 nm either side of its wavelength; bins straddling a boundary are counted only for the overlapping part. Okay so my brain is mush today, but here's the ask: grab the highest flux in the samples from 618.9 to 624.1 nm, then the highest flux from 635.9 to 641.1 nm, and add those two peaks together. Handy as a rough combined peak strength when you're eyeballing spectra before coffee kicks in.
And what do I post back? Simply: 112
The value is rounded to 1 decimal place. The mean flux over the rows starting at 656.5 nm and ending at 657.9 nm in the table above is 55.0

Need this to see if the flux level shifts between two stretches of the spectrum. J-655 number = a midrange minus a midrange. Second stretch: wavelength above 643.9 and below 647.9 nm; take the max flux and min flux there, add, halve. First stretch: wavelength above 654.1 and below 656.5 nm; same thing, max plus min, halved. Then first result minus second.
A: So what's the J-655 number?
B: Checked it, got 1.1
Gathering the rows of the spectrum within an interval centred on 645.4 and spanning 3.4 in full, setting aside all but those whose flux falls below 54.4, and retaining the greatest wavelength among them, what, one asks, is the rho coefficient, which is 646.80 nm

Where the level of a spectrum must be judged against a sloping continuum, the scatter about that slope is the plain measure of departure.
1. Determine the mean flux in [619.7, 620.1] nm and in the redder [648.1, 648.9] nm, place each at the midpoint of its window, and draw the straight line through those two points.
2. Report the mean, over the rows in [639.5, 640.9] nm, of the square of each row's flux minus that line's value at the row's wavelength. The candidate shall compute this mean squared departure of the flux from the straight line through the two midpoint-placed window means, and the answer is 2.1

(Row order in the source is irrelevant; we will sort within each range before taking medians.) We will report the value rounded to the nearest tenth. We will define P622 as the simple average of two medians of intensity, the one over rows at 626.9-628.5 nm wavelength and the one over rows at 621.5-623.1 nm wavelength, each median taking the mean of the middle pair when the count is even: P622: 54.2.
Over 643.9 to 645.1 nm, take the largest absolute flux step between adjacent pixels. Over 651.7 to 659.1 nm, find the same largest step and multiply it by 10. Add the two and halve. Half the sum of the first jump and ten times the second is 3.4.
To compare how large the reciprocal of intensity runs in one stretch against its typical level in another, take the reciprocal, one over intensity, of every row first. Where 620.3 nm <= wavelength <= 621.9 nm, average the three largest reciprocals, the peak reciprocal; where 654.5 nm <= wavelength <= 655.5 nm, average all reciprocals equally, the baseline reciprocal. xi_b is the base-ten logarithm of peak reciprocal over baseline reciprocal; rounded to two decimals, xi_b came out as 0.02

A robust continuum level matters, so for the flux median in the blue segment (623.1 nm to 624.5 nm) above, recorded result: 53.9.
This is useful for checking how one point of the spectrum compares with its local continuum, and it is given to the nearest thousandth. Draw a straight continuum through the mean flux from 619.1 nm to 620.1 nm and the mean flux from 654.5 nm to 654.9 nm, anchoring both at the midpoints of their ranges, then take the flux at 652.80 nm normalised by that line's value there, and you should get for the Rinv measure 1.001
